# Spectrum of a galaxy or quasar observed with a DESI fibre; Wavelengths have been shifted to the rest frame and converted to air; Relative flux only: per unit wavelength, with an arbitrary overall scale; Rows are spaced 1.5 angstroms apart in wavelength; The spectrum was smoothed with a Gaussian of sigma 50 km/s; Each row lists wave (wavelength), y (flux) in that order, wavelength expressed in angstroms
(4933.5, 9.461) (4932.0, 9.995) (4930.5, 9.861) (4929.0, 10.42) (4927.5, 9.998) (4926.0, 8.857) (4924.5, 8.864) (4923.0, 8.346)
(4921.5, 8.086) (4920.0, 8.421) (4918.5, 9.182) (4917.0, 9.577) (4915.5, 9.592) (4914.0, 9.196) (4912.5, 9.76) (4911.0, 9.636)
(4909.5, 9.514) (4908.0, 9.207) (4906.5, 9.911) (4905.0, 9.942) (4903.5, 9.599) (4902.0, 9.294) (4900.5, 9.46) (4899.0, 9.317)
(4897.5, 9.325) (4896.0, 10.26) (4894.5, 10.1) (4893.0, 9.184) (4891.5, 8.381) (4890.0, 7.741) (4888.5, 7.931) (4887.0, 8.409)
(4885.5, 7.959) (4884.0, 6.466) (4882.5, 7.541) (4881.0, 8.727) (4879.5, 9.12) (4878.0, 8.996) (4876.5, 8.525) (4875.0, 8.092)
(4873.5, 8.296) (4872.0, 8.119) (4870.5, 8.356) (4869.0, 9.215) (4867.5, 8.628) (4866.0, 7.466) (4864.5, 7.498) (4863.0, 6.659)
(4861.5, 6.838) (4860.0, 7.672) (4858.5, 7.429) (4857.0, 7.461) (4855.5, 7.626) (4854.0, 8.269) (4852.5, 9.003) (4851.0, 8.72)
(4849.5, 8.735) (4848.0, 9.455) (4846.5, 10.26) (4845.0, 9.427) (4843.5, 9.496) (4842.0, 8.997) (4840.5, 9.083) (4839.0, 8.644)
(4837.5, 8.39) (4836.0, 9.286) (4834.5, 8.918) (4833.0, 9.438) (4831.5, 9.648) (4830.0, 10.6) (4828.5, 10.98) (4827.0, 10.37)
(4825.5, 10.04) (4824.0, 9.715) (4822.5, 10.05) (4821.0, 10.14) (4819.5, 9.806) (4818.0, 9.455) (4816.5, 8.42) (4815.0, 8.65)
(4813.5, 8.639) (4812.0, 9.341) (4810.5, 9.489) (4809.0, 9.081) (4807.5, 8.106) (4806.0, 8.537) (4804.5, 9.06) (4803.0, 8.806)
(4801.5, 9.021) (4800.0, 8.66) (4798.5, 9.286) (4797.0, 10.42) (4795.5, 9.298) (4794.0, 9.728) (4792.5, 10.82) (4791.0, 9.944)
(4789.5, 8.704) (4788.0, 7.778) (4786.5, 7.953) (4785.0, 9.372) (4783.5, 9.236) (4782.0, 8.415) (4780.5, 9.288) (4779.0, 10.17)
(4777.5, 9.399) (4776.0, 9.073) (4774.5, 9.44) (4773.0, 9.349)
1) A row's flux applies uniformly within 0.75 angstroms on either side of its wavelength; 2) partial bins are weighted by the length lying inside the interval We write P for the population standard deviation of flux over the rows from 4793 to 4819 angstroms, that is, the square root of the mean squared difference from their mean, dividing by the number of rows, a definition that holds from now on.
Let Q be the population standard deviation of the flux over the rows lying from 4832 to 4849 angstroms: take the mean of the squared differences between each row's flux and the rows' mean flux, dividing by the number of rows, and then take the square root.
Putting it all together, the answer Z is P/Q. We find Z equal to 1.1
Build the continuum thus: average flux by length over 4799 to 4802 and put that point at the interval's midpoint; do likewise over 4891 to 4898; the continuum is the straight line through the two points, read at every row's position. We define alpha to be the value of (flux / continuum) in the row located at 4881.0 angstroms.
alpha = 0.93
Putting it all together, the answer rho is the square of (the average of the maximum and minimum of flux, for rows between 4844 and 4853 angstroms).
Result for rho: 90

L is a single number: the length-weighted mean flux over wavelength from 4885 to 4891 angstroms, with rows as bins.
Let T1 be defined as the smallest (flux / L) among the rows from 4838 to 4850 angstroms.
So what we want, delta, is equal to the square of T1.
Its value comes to 1.16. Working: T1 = 1.08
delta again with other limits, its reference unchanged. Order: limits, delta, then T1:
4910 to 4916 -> 1.31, 1.15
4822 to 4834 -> 1.38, 1.18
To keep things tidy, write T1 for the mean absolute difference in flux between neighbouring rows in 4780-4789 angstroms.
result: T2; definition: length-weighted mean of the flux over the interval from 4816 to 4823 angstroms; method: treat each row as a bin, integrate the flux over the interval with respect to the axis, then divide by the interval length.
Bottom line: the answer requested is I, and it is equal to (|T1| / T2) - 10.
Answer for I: -9.93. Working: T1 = 0.7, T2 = 9.6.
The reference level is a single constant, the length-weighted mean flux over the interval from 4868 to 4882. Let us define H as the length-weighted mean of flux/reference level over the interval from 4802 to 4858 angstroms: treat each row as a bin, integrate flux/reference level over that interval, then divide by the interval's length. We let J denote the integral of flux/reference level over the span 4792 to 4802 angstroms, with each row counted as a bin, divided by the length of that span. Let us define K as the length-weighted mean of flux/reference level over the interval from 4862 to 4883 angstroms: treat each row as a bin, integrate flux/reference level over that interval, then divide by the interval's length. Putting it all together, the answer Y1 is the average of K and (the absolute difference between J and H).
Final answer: 0.502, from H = 1.07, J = 1.12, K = 0.96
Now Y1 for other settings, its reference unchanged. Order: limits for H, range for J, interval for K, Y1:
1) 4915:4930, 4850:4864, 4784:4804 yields 0.617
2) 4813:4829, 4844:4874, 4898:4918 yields 0.636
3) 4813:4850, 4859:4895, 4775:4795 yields 0.615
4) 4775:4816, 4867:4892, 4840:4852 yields 0.590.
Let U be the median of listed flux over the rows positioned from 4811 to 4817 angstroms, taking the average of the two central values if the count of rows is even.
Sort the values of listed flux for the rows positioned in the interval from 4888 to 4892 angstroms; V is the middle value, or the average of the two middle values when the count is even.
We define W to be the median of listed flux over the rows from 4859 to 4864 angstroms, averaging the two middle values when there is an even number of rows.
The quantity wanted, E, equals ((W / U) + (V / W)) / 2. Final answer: 0.98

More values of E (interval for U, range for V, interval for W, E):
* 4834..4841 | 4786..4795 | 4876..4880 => 1.02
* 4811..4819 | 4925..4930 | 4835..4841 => 1.08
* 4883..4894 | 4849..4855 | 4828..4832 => 1.08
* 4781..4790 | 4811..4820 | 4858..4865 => 1.04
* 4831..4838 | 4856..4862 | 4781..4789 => 0.90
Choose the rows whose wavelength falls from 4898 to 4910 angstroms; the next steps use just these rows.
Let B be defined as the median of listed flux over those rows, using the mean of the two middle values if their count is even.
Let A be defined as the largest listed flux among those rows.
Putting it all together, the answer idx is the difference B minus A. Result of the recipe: -0.5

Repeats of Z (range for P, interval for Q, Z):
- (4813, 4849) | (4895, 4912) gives 2.2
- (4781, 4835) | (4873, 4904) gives 0.9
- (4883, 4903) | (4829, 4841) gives 1.6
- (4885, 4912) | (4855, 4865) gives 2.0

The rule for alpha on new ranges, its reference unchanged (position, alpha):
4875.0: 0.86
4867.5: 0.93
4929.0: 1.07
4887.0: 0.89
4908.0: 0.96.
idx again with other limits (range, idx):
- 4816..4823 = -0.3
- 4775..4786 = -0.9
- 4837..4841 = -0.4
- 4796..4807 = -1.4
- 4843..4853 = -0.8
